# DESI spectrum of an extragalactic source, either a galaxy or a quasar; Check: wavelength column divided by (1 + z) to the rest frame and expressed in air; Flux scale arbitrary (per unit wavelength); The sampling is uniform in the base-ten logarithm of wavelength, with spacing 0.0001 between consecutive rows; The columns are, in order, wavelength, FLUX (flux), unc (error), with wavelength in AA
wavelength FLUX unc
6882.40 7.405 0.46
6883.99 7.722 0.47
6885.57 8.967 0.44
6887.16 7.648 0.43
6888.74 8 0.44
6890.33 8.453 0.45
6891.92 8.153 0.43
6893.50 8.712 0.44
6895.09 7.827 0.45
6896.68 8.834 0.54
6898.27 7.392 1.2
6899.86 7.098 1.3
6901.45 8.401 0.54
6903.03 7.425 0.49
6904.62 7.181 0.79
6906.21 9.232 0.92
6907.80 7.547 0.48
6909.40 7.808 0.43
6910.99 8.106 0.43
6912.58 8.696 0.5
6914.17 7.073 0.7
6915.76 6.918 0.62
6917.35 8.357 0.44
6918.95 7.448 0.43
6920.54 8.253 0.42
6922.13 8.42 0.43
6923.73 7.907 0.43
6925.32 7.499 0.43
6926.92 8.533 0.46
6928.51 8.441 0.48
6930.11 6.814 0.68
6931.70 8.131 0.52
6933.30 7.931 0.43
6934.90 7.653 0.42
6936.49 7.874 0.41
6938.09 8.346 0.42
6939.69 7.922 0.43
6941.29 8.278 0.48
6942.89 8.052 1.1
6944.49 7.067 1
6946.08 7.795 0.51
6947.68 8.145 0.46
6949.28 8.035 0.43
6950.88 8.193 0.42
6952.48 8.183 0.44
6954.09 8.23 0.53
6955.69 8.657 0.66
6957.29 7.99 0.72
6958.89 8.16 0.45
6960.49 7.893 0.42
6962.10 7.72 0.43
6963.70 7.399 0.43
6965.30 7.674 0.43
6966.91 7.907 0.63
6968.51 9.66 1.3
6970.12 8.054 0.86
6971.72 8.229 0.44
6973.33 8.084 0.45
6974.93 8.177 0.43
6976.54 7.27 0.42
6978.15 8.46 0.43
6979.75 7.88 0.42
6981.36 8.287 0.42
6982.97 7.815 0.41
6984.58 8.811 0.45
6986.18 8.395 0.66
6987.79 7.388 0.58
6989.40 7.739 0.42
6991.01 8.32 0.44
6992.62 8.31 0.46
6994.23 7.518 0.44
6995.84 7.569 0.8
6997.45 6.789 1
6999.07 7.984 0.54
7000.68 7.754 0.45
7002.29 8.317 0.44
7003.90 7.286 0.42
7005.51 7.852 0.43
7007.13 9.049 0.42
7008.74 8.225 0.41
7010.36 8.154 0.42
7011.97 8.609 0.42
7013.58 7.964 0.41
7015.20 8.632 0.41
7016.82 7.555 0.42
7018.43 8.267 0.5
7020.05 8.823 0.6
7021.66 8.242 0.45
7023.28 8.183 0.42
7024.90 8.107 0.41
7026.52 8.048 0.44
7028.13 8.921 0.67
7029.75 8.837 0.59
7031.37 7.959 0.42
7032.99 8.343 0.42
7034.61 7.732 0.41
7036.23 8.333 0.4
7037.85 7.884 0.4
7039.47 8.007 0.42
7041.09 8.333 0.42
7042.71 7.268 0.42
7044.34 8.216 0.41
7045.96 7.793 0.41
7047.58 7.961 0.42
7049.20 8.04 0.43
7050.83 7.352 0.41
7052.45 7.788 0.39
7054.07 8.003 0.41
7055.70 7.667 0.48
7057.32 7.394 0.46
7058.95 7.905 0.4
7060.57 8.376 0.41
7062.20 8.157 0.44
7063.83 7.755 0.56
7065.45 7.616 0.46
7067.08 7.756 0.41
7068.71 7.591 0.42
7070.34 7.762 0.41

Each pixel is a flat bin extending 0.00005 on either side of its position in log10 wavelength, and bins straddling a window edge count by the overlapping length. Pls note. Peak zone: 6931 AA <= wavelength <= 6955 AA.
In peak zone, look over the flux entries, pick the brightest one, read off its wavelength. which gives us 6938.09 AA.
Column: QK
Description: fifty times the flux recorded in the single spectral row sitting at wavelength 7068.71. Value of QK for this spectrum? 380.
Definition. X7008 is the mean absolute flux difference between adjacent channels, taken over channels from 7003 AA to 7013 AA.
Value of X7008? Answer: 0.62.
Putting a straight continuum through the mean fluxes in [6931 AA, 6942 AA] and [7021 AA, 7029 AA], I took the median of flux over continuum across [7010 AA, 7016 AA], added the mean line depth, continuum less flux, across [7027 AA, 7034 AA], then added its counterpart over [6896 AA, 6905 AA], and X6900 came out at 1.0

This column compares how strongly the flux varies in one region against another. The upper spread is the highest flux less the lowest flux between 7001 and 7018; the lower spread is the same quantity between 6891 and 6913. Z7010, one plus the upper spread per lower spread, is 1.83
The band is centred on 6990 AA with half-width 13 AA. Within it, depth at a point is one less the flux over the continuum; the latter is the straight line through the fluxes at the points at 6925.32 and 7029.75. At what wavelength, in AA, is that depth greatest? 6997.45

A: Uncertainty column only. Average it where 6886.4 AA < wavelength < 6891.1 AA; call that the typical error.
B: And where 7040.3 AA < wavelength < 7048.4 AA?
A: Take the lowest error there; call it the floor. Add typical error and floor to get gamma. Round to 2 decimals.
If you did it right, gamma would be 0.85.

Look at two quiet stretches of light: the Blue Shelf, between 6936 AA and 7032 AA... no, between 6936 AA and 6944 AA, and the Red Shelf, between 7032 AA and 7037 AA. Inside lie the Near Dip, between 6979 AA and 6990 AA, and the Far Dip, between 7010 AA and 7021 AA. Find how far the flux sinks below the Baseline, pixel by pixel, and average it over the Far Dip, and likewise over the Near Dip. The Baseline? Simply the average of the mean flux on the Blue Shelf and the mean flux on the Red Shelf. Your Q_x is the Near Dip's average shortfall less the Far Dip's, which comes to 0.24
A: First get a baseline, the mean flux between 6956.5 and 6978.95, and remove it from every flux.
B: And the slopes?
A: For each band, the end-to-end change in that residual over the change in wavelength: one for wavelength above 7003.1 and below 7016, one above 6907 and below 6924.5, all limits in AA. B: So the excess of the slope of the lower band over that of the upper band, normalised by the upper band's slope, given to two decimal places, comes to -0.81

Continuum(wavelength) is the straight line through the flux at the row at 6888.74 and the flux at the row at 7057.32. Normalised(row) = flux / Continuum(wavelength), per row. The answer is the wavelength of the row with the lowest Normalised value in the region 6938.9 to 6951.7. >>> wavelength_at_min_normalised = 6944.49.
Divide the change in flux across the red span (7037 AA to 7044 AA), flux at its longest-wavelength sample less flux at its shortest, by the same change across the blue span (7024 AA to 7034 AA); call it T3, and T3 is -2.6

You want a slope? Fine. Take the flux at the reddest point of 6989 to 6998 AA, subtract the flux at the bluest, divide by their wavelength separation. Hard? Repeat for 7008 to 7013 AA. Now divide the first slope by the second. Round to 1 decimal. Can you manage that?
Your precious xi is -1.0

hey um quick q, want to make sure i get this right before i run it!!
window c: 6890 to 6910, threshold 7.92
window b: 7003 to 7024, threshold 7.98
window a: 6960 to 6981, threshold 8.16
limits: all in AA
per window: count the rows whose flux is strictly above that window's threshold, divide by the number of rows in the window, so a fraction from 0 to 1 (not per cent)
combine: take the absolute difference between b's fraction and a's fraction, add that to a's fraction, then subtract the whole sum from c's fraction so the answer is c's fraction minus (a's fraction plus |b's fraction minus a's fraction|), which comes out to -0.23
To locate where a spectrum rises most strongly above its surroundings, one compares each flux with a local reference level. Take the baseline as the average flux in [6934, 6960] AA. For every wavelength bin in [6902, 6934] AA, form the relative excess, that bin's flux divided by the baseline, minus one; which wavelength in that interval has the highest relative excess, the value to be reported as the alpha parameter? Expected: 6906.21 AA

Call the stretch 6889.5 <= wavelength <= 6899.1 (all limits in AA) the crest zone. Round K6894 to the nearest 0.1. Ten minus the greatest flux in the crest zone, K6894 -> 1.2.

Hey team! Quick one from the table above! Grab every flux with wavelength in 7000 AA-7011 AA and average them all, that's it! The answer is 8.09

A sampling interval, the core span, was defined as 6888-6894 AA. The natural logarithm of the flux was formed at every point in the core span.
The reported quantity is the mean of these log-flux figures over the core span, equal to 2.12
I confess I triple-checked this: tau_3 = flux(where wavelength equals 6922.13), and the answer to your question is 8.42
